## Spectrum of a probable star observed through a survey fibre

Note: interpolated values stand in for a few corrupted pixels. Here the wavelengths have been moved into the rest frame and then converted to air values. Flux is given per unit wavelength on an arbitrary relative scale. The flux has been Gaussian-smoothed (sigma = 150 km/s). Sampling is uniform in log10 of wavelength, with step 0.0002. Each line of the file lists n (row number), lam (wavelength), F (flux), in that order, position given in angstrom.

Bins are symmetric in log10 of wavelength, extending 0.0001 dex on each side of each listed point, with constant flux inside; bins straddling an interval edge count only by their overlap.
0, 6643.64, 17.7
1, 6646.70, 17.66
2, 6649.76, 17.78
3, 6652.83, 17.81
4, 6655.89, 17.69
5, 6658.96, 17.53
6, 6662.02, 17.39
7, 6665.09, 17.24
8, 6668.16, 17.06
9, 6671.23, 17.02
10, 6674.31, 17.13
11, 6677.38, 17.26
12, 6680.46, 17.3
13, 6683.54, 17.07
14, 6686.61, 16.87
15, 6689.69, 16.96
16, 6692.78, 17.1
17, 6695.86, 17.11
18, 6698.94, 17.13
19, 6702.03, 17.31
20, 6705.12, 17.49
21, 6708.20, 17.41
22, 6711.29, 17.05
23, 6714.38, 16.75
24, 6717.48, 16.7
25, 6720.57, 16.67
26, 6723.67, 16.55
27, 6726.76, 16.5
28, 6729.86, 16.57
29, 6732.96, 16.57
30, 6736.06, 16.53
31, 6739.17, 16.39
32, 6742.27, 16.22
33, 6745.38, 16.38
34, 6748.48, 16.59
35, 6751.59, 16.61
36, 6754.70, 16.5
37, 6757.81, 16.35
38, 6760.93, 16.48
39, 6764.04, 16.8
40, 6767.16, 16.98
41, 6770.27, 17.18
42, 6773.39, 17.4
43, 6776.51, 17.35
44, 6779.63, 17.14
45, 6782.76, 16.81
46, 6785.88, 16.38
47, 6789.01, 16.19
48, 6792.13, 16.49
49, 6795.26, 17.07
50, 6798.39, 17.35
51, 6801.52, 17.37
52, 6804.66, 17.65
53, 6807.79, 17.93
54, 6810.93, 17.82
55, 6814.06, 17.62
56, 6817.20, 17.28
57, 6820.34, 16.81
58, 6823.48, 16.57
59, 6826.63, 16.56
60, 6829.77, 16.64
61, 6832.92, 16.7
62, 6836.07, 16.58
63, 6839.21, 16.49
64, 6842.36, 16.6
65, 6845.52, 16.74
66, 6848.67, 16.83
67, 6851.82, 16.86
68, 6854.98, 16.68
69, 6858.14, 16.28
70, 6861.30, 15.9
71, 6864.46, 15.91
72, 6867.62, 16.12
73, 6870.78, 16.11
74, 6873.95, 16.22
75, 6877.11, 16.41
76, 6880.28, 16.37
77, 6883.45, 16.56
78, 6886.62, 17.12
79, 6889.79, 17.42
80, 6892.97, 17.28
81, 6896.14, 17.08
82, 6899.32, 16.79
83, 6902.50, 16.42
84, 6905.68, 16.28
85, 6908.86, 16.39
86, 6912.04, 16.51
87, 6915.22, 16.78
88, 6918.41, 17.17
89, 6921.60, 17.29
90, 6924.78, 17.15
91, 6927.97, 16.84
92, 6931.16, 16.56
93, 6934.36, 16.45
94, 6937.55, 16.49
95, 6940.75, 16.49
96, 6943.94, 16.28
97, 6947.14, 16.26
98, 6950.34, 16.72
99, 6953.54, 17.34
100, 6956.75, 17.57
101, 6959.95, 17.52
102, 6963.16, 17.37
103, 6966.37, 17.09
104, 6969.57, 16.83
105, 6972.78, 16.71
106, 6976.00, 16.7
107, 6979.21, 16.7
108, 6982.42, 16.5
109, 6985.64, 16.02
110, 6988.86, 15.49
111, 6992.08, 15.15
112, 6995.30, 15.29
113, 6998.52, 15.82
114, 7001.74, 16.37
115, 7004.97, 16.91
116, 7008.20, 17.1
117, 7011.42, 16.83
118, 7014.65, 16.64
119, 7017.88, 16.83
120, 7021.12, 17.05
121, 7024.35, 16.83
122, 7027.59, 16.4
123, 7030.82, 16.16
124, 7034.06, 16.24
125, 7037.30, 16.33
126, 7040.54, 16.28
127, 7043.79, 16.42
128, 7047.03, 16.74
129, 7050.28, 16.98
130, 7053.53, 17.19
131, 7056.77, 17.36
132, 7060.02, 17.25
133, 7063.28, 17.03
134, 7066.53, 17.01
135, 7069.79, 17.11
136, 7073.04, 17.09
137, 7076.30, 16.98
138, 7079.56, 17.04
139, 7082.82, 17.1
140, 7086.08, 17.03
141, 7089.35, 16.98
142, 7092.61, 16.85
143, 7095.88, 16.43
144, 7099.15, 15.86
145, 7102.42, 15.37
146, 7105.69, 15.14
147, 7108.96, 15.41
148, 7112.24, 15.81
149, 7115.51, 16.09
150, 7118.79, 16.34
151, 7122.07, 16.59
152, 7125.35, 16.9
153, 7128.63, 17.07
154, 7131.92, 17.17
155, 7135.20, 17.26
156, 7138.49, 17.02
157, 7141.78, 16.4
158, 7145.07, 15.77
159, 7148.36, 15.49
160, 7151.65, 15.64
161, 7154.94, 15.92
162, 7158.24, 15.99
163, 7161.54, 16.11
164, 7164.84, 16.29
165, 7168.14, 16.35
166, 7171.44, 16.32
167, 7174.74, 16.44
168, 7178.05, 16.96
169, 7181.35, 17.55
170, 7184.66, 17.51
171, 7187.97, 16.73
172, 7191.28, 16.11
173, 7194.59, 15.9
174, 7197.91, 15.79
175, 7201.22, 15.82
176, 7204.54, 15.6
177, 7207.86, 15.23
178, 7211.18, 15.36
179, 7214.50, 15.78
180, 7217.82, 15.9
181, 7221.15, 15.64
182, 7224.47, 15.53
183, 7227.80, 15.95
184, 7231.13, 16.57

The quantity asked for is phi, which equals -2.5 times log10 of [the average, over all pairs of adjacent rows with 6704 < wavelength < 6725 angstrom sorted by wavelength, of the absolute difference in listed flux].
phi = 2.0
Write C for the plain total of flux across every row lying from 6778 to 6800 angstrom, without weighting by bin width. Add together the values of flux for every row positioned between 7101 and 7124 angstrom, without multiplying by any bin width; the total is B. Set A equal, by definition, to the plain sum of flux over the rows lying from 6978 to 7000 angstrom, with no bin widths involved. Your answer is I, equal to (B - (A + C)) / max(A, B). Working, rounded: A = 111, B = 111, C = 117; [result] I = -1.1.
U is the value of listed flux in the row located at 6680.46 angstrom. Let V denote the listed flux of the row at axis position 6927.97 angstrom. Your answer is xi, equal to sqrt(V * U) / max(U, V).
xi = 0.987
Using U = 17.3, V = 16.84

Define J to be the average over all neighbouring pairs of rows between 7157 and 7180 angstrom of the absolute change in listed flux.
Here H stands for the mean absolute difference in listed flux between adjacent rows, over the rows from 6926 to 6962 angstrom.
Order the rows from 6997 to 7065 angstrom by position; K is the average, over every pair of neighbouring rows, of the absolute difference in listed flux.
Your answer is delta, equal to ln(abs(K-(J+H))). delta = -1.96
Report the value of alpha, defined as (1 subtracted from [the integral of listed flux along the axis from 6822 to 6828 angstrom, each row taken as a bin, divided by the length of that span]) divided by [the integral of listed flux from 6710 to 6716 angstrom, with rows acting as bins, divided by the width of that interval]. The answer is 0.92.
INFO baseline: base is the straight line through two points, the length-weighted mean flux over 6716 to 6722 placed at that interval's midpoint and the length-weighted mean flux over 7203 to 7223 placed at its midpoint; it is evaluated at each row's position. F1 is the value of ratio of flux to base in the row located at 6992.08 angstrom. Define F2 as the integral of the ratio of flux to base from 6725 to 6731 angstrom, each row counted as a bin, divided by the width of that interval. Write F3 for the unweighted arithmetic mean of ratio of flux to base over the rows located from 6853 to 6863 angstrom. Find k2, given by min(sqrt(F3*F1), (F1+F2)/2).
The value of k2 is 0.97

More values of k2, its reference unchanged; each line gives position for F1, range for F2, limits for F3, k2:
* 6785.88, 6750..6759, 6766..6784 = 0.99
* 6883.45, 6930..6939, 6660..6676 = 1.02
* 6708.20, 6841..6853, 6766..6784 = 1.03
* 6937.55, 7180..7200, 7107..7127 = 1.02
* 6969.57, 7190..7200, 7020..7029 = 1.03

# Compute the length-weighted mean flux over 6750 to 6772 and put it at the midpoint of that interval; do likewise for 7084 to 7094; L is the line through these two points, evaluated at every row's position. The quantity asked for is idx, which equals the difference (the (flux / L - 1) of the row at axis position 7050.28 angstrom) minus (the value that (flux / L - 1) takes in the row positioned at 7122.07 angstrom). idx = 0.03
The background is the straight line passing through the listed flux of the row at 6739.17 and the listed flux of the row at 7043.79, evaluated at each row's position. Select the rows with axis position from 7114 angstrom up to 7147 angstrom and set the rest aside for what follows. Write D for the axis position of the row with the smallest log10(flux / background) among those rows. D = 7145.07 angstrom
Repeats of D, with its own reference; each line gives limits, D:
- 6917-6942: 6934.36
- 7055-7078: 7076.30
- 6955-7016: 6992.08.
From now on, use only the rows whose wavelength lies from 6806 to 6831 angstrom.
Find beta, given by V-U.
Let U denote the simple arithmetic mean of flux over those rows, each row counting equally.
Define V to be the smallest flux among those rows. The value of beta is -0.59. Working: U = 17.2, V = 16.56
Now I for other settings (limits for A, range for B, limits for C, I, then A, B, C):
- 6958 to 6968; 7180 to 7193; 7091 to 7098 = -0.3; 52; 68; 33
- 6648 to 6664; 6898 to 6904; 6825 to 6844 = -1.8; 88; 33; 100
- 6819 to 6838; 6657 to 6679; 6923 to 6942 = -0.7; 100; 121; 100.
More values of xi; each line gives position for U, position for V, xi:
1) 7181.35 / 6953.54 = 0.994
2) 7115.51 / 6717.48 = 0.982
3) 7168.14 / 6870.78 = 0.993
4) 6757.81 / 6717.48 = 0.989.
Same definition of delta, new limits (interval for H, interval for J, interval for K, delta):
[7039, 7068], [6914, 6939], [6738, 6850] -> -1.71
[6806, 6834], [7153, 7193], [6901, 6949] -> -1.17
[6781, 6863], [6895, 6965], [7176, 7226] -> -1.96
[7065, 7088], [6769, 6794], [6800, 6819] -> -2.59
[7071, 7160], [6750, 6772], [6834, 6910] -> -1.39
